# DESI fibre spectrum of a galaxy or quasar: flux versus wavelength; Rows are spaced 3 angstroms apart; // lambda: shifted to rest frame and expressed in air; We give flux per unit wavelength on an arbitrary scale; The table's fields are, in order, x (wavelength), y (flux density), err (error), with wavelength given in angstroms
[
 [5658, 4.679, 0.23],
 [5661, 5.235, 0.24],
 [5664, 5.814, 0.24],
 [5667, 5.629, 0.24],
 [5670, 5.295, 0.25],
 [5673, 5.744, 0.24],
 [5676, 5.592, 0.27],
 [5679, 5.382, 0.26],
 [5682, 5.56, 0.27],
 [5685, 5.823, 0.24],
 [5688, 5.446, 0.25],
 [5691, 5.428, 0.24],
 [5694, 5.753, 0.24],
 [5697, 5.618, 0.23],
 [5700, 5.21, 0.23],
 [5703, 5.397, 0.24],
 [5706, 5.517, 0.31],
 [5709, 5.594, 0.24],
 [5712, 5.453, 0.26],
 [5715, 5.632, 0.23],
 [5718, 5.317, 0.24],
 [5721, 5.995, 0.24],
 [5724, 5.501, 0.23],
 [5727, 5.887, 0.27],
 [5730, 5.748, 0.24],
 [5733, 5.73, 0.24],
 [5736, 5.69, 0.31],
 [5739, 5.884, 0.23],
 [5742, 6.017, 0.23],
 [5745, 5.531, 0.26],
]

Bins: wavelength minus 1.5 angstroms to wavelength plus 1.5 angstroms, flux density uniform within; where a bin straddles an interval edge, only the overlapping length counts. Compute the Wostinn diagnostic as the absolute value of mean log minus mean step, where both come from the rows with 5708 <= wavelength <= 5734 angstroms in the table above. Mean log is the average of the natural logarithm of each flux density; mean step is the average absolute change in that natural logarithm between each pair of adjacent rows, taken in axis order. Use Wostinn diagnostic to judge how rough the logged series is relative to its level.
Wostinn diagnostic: 1.68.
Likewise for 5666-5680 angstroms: 1.66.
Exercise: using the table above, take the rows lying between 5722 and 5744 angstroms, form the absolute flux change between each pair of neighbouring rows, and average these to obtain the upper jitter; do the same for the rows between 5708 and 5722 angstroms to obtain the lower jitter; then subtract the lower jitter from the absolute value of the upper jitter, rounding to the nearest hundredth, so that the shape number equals -0.18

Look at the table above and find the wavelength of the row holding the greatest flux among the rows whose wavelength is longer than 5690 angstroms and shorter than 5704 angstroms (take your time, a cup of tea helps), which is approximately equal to 5694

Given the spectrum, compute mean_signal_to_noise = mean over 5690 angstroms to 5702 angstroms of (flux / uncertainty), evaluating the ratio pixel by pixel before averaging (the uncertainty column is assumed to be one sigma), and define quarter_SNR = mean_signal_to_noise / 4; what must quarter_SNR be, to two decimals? 5.85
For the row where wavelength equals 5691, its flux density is 5.428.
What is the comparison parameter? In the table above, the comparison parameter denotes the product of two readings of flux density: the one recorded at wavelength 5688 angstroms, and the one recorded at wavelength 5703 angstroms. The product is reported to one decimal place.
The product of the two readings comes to 29.4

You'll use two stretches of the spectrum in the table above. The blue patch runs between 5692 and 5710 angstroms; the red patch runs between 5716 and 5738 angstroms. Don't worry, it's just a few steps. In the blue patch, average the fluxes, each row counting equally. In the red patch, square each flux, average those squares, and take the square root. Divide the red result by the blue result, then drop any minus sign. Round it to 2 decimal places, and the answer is 1.03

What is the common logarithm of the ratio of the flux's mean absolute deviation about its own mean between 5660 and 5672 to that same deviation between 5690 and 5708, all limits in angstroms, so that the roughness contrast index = 0.21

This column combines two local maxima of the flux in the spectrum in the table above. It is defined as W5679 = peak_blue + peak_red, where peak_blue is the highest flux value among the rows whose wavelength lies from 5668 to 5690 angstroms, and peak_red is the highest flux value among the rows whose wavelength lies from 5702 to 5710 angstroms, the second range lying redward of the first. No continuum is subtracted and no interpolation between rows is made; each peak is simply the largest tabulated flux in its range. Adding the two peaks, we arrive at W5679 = 11.4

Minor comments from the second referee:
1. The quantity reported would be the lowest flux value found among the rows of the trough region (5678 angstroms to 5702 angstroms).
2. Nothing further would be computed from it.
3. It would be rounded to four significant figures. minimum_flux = 5.210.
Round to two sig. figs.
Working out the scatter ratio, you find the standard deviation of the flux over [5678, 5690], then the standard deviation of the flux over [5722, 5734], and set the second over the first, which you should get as 0.82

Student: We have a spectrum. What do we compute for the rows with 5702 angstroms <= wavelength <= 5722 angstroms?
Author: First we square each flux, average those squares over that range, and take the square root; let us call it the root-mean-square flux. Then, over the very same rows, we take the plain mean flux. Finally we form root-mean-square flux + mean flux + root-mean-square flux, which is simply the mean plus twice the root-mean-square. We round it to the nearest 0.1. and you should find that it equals 16.7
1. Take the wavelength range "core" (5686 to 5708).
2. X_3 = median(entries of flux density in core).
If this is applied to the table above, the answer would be 5.45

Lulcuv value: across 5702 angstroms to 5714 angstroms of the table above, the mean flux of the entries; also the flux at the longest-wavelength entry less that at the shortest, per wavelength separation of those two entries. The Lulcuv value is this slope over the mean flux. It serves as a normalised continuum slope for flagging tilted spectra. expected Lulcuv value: 0.0011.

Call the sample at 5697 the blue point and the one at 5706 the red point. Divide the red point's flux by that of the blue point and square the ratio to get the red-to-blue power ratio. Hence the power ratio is 0.96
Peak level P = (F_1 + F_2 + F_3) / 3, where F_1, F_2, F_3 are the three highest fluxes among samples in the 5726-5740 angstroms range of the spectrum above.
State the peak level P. 5.84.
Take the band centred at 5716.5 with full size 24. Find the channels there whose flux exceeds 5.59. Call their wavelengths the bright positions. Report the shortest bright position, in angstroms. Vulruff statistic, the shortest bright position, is 5709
